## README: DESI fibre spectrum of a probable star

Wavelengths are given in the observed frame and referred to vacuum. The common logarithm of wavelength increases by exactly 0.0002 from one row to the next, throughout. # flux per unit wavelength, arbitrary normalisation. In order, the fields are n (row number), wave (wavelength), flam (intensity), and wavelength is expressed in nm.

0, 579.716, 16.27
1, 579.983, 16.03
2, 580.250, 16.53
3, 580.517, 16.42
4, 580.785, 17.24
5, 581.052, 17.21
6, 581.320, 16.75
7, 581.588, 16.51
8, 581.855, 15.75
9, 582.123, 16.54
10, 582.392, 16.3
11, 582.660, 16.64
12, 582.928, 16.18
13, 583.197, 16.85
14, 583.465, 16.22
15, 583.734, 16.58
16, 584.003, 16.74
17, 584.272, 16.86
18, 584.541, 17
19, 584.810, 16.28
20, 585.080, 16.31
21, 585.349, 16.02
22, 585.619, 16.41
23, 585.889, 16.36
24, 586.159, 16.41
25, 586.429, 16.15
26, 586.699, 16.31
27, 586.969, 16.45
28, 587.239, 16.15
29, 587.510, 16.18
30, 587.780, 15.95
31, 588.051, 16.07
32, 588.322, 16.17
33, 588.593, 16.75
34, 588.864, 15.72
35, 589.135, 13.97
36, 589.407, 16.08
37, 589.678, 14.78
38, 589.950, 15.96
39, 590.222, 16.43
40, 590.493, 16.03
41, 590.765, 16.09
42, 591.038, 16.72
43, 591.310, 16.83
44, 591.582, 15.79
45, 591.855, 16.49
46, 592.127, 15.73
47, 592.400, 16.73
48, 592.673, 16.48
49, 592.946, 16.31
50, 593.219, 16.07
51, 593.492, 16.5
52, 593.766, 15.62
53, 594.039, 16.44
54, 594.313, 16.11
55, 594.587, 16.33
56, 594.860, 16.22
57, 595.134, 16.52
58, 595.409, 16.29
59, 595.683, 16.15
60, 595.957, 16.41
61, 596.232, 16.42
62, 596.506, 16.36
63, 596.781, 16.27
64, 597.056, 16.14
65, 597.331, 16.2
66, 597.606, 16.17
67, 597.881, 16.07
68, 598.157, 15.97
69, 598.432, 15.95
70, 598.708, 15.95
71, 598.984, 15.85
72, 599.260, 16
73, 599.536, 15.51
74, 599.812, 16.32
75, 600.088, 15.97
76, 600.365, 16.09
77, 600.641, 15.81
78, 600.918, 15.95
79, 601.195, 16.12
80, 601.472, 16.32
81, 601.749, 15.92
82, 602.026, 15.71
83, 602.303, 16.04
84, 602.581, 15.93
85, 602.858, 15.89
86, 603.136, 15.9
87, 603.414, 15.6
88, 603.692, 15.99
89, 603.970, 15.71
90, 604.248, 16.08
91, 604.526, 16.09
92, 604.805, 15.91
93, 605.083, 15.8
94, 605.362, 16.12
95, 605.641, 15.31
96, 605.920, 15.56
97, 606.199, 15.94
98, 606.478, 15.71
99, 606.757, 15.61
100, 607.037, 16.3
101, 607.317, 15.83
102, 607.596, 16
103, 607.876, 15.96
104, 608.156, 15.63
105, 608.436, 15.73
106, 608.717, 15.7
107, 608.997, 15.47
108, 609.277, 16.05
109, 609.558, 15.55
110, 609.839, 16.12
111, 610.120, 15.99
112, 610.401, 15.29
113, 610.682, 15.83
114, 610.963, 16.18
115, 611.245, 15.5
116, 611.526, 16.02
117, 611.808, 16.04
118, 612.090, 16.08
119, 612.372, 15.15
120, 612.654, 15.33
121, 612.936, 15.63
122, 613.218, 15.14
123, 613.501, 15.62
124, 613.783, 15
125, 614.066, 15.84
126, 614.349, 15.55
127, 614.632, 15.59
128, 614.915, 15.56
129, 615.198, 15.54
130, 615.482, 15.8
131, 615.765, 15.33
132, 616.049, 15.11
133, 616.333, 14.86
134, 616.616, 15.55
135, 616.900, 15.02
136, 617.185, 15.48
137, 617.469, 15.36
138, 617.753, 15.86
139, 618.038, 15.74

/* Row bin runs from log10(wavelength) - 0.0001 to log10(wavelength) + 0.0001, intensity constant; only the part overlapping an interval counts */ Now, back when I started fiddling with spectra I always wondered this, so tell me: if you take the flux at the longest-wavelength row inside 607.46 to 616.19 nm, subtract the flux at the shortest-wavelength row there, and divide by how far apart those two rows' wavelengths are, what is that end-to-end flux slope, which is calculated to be -0.11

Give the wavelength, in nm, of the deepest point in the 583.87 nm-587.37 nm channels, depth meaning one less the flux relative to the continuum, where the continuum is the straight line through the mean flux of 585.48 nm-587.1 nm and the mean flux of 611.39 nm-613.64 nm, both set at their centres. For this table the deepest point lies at 585.349 nm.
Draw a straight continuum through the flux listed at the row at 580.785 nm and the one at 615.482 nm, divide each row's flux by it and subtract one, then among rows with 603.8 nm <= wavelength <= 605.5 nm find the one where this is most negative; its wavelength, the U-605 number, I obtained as 603.970 nm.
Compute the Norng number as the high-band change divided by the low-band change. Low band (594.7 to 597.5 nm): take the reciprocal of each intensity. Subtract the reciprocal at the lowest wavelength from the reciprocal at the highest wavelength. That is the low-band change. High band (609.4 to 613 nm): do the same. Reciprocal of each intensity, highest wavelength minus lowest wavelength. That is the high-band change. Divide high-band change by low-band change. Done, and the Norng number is -4.3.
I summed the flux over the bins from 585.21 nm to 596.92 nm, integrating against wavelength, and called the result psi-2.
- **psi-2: 189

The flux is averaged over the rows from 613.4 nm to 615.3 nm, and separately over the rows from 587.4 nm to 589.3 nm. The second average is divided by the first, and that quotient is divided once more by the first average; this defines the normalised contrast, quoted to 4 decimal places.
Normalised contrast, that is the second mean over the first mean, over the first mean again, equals 0.0656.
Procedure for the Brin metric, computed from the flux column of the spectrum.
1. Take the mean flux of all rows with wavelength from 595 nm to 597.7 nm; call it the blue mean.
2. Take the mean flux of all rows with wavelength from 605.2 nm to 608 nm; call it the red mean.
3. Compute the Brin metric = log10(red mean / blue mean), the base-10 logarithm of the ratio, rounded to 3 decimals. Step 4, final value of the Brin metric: -0.012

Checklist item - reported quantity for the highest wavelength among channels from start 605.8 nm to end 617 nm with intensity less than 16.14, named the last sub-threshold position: 616.900 nm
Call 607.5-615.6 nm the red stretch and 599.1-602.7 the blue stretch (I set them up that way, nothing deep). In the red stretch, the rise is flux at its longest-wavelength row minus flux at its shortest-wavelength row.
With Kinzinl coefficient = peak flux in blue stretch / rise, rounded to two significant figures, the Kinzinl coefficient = -82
